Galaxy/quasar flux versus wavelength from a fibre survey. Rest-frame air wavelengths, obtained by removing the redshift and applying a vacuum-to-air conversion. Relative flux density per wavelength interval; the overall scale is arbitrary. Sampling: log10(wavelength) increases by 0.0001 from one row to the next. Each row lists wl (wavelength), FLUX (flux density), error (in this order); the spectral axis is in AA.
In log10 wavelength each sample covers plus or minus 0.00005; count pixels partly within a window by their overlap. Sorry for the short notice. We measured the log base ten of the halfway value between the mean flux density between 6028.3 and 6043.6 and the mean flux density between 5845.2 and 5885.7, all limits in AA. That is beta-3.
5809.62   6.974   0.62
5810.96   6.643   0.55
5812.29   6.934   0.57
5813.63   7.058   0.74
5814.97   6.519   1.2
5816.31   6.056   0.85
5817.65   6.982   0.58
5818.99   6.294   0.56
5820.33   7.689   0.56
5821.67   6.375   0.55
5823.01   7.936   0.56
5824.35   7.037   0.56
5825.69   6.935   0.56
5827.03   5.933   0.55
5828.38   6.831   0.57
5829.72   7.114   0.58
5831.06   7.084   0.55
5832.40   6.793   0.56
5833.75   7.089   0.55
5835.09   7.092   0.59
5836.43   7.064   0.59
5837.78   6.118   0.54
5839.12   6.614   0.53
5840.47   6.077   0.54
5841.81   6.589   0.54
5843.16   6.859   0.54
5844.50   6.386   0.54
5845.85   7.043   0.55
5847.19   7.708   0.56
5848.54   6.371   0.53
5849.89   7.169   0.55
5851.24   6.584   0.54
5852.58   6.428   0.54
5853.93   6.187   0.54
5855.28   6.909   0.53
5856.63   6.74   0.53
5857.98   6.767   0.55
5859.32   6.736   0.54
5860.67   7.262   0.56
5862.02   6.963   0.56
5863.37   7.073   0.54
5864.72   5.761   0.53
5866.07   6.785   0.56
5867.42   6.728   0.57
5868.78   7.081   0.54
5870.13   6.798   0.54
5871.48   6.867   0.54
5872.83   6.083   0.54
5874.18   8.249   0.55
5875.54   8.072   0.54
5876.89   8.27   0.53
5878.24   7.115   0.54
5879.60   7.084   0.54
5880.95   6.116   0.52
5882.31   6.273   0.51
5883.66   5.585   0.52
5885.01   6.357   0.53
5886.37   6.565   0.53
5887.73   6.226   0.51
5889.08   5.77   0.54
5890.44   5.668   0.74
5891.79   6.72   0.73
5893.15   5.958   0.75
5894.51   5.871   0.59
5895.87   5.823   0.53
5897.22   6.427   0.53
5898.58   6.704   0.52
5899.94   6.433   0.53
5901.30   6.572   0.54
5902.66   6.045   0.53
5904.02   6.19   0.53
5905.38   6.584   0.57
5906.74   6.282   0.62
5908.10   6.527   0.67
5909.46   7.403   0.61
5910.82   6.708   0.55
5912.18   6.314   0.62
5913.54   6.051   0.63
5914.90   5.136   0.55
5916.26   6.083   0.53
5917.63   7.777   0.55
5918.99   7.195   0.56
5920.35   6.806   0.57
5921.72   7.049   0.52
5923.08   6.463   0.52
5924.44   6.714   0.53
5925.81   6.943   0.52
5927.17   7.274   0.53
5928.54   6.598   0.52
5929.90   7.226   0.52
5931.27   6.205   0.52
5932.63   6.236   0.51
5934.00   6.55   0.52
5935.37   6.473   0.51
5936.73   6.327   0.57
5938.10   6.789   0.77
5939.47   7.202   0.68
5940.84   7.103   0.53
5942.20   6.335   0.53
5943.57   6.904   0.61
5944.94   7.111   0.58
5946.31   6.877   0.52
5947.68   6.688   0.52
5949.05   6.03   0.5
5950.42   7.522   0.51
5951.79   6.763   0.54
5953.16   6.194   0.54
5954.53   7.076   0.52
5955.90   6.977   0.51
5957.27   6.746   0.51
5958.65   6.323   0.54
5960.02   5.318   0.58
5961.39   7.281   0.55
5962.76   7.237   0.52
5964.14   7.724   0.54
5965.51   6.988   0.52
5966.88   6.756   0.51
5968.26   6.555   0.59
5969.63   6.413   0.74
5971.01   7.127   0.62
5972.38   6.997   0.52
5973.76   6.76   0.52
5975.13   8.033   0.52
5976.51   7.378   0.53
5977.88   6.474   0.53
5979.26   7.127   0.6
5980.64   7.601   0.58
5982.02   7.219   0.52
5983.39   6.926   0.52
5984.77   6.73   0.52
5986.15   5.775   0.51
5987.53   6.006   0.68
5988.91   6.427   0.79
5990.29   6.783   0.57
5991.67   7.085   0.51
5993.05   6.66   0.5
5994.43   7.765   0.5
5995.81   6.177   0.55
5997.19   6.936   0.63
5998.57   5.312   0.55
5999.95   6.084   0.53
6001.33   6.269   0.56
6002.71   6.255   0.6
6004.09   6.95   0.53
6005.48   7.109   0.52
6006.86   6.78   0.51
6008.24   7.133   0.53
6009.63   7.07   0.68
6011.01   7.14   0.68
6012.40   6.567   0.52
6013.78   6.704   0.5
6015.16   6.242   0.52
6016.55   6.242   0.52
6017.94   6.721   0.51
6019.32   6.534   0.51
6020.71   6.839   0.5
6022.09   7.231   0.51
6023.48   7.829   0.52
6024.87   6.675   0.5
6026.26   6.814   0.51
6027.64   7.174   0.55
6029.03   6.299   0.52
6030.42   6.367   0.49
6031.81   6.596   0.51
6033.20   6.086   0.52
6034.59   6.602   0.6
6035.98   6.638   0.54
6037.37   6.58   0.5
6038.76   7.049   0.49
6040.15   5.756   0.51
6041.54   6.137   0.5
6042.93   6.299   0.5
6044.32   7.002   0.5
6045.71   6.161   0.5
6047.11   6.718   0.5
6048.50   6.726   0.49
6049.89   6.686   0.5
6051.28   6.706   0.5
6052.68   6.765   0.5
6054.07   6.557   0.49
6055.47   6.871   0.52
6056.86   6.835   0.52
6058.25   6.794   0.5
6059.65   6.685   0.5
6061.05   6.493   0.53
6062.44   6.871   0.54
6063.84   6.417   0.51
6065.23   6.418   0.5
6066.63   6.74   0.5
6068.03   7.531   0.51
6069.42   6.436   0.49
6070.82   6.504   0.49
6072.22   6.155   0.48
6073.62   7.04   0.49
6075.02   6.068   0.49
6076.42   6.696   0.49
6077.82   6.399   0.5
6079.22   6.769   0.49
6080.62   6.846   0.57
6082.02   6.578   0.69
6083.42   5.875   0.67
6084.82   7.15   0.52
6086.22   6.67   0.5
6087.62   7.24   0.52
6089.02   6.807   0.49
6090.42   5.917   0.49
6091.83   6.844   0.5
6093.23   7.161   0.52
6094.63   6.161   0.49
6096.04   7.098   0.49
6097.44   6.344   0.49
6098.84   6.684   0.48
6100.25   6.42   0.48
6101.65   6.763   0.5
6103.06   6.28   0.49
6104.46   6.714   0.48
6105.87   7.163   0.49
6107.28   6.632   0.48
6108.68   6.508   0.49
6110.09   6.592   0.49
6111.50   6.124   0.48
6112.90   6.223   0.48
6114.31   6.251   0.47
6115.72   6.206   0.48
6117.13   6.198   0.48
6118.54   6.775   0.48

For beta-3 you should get 0.821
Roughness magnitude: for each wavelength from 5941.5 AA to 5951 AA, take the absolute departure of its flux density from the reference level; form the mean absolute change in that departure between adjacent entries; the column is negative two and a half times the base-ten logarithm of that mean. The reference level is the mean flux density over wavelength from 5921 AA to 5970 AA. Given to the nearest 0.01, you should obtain 1.52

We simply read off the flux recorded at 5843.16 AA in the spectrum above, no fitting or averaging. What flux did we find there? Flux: 6.859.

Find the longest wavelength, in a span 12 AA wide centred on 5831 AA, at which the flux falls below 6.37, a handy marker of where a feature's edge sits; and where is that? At 5827.03 AA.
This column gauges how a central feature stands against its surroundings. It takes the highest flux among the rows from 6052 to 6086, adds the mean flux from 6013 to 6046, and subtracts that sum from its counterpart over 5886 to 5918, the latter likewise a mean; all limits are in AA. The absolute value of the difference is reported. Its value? 7.8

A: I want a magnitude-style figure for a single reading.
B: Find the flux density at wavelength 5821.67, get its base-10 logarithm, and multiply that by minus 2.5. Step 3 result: -2.01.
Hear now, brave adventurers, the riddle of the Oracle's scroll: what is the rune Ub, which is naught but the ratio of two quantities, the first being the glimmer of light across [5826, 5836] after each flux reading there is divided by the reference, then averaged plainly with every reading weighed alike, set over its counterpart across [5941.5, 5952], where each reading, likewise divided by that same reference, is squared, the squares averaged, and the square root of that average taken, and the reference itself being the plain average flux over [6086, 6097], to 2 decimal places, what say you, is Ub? 1.01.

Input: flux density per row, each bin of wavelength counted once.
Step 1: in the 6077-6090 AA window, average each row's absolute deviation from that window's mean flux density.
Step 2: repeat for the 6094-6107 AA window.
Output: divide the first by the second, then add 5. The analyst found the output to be 6.00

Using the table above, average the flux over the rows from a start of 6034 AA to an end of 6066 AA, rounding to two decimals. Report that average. 6.60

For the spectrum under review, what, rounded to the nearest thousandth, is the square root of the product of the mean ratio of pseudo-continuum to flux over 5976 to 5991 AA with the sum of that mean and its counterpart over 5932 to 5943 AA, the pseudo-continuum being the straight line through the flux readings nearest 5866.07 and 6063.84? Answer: 1.392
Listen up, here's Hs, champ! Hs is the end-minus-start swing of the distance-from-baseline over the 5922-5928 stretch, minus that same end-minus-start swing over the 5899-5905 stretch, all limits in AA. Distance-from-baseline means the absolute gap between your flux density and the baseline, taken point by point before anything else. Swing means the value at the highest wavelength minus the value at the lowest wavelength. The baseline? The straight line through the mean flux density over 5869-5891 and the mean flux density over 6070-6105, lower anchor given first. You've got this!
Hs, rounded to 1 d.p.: 0.1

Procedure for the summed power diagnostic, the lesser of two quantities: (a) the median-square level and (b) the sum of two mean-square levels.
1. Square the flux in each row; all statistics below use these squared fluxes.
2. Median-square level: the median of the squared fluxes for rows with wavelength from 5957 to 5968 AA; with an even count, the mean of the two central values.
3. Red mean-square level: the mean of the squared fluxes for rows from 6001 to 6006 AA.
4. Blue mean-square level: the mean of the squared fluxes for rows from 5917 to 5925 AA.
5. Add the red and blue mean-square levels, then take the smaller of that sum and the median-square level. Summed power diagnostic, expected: 47.2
